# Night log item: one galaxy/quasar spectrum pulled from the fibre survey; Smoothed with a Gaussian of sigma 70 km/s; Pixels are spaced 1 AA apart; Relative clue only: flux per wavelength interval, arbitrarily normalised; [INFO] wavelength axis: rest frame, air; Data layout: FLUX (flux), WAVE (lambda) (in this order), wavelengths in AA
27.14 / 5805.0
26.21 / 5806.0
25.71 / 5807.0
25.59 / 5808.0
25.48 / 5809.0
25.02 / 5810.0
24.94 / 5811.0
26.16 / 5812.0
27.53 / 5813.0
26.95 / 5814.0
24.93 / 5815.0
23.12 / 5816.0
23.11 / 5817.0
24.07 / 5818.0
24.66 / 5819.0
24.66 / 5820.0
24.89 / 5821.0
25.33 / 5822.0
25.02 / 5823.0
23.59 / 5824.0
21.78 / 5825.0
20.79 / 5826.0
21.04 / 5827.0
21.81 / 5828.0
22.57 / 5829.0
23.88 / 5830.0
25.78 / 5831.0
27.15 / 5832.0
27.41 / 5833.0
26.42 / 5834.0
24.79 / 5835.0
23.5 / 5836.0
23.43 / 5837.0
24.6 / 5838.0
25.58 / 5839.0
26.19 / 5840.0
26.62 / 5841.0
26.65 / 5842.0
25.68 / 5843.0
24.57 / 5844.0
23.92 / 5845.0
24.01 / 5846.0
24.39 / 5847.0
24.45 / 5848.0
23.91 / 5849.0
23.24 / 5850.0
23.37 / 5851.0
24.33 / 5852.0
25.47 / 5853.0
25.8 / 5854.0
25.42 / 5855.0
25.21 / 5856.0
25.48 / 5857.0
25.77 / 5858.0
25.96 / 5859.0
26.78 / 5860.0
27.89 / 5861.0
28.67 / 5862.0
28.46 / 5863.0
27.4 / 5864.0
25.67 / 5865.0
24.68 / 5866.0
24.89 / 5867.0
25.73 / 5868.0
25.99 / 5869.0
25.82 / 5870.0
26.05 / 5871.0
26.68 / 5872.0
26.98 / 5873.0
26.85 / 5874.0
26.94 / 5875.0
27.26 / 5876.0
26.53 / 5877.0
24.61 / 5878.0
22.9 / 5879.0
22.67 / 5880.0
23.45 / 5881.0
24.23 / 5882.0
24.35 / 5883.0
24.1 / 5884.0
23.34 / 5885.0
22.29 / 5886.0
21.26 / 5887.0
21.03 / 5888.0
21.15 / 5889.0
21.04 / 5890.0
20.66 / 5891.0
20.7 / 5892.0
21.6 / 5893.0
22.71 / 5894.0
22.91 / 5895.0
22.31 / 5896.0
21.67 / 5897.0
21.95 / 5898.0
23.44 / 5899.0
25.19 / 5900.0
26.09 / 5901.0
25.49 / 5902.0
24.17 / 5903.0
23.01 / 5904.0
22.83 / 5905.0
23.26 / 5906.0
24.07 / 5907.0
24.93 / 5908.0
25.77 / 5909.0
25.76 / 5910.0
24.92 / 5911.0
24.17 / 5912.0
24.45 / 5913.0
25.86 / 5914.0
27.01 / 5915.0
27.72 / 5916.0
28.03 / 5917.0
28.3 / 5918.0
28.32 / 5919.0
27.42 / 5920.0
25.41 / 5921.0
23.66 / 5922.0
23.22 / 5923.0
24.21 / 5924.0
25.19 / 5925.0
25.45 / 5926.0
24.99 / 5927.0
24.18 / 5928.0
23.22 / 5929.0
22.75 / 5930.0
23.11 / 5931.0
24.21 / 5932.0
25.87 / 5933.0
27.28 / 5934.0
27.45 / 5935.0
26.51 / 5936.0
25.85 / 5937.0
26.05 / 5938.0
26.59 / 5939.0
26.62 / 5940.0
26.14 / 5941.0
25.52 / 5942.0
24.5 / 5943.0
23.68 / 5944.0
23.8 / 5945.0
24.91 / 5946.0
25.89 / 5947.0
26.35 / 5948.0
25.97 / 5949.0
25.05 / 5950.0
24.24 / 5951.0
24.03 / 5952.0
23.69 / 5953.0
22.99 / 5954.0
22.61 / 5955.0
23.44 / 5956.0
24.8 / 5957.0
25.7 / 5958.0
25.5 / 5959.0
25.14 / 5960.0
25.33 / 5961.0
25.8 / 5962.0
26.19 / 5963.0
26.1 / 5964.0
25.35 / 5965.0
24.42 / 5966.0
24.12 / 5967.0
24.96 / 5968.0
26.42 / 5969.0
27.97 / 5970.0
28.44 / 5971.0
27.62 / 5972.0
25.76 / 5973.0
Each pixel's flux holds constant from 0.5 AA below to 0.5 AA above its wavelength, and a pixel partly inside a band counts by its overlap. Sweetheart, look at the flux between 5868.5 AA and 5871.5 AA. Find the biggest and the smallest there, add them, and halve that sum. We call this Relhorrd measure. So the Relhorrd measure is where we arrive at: 26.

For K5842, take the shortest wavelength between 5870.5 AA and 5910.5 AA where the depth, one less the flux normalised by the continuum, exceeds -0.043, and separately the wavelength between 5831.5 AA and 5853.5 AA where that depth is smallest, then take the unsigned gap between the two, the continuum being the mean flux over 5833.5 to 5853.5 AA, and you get 45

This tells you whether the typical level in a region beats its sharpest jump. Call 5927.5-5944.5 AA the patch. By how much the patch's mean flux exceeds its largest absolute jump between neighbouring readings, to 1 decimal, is 23.6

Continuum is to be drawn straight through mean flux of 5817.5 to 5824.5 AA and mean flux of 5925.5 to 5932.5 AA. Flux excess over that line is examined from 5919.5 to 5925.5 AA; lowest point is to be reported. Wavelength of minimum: 5923.0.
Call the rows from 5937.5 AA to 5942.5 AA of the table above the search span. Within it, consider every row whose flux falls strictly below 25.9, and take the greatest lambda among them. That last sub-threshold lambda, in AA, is 5942.0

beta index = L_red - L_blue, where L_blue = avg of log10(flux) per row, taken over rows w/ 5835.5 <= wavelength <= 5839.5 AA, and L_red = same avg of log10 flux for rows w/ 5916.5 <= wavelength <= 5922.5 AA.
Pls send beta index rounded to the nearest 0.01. 0.04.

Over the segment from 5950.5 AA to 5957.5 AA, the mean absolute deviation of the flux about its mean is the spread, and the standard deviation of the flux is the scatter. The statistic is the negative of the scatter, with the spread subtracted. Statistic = -1.3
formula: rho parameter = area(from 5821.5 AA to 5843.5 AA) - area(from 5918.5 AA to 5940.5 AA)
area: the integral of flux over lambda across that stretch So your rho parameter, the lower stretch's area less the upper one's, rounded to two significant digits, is -18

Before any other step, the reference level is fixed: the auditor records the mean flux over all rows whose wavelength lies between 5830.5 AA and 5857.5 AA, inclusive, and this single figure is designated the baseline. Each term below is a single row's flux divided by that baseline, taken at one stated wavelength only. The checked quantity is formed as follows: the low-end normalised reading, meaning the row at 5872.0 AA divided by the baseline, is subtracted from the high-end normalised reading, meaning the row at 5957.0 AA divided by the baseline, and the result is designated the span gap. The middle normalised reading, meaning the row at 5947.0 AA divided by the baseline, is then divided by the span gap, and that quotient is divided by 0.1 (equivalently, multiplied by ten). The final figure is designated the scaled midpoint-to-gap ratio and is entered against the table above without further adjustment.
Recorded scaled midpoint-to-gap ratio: -138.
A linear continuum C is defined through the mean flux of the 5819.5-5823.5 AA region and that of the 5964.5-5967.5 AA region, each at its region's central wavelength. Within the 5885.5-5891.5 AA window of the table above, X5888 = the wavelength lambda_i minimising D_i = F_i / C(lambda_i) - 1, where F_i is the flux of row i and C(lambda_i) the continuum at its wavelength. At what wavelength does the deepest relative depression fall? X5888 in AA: 5891.0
